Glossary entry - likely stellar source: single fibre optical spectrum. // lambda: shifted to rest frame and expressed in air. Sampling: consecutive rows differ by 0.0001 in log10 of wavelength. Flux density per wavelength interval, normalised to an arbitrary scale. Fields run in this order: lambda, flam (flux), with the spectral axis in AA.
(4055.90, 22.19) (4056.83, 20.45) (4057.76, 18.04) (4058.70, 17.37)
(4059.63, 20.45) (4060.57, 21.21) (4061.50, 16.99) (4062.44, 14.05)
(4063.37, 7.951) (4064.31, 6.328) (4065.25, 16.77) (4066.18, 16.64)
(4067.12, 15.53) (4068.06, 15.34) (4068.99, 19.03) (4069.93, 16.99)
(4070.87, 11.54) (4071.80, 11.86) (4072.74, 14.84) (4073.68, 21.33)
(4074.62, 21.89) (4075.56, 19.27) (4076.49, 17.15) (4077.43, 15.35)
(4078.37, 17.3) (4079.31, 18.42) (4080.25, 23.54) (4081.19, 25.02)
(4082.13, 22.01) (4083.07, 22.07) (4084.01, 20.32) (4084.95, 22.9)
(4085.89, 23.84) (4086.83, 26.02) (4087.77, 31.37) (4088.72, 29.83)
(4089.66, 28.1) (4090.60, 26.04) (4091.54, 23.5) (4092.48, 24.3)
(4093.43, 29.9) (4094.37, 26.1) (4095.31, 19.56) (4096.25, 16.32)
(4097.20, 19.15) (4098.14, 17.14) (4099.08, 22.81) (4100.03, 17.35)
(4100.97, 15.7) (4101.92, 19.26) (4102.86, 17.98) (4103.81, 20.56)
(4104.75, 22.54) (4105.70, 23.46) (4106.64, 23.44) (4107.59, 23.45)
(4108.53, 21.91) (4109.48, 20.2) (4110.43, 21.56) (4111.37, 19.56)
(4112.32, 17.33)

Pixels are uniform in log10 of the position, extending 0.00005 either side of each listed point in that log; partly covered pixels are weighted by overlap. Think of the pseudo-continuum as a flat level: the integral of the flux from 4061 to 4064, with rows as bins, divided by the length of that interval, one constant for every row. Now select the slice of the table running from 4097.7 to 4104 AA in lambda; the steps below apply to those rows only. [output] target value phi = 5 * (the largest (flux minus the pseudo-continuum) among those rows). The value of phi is 50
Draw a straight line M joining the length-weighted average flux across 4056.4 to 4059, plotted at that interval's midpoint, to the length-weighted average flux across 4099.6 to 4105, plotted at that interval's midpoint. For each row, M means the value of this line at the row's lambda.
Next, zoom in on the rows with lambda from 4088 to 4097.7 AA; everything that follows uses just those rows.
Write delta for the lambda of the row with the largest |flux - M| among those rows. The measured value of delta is 4093.43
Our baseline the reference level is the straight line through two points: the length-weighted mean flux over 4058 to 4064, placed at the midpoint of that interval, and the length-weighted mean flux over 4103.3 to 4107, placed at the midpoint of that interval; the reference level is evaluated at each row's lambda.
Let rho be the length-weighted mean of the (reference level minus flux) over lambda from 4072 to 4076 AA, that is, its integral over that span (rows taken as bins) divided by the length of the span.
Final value -0.8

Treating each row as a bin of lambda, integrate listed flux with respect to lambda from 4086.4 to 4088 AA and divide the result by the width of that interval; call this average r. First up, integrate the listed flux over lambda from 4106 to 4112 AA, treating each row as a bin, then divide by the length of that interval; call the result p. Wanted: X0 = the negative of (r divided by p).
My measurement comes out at -1.31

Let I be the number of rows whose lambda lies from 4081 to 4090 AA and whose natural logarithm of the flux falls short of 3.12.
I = 3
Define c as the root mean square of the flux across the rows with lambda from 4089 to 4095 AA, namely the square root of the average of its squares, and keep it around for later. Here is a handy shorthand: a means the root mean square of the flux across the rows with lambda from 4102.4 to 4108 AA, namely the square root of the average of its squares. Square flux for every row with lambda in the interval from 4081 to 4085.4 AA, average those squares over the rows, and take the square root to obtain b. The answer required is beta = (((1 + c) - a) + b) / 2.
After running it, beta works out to 14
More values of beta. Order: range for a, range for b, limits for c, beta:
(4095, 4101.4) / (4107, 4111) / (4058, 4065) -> 10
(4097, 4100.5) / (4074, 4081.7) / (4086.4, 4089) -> 15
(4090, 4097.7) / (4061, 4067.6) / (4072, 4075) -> 6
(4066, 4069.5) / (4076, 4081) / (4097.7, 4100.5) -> 11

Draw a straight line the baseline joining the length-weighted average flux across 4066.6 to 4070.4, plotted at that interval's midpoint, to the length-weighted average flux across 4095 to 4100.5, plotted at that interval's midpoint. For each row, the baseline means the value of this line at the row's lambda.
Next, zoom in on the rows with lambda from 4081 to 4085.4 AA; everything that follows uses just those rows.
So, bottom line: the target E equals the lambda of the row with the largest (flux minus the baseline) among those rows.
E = 4081.19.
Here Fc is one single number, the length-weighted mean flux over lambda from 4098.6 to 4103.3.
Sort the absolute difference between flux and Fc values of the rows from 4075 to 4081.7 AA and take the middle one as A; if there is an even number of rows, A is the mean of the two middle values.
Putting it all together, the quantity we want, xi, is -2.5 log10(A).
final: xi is -0.4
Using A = 1.5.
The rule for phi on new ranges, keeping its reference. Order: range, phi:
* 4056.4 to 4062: 42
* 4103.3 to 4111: 54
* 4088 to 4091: 85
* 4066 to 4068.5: 19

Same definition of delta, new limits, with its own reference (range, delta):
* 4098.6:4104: 4099.08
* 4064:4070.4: 4064.31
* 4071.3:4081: 4071.80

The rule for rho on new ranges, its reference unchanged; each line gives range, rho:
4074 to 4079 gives 0.0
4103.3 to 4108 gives -0.1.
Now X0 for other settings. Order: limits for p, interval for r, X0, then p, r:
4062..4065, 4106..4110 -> -2.25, 9.9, 22.3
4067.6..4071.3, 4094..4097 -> -1.29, 15.8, 20.3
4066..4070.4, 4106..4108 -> -1.41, 16.7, 23.5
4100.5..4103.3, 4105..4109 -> -1.31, 17.7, 23.1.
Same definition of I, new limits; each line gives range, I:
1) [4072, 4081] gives 8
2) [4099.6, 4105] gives 6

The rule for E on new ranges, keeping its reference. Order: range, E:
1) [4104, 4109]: 4105.70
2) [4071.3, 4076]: 4074.62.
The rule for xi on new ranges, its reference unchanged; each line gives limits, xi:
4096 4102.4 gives -0.4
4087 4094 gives -2.4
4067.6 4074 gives -1.3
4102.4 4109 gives -1.5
